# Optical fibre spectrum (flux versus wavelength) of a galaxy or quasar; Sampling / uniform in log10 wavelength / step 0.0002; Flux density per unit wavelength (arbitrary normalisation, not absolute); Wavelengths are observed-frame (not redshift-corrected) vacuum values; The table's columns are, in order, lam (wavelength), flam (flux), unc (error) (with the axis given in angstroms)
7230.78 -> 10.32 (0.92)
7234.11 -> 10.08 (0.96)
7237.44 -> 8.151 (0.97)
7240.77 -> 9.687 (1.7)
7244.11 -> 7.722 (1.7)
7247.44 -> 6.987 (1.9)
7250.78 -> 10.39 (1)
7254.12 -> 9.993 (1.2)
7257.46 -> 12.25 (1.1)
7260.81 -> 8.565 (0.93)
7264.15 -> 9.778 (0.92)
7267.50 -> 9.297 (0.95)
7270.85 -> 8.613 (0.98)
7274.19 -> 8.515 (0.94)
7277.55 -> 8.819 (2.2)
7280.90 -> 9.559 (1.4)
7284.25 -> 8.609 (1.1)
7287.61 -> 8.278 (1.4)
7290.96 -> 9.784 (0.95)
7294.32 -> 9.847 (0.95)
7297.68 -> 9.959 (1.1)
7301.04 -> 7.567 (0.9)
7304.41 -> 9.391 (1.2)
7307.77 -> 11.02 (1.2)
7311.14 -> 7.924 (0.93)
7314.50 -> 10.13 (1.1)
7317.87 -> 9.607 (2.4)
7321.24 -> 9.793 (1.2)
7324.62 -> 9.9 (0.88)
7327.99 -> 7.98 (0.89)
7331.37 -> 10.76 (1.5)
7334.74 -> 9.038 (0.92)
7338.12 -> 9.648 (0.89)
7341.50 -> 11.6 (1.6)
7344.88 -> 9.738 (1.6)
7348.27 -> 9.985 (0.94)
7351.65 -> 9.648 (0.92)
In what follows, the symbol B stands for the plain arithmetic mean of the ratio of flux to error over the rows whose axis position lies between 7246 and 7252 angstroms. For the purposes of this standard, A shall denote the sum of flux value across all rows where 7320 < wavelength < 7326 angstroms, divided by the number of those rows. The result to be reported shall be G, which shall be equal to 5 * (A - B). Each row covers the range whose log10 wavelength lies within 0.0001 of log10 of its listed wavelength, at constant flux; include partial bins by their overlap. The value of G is 14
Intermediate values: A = 9.8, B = 7.0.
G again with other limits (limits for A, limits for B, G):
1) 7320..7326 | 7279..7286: 13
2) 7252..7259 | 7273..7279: 23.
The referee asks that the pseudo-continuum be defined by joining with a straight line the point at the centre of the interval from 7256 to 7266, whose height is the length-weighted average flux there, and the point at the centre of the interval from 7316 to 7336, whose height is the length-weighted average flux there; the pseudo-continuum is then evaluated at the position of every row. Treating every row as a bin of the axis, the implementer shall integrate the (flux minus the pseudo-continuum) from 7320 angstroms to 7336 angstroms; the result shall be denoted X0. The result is 0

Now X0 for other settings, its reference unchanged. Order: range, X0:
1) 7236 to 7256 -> -28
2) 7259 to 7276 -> -19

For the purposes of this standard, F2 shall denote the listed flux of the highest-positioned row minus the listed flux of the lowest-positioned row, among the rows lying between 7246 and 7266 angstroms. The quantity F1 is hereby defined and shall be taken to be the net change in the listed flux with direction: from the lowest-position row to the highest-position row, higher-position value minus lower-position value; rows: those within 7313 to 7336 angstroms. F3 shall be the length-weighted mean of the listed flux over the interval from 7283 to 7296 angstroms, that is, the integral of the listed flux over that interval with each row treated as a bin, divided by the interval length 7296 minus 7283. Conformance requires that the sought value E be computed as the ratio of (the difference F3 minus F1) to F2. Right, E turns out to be 3.7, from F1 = -1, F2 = 2.8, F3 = 9.15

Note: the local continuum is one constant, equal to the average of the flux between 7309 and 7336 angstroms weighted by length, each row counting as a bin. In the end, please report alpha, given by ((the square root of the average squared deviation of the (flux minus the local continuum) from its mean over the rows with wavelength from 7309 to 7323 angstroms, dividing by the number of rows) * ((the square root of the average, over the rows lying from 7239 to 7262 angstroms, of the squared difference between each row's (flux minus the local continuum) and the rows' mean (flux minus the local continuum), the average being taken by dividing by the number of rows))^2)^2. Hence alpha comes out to 5.3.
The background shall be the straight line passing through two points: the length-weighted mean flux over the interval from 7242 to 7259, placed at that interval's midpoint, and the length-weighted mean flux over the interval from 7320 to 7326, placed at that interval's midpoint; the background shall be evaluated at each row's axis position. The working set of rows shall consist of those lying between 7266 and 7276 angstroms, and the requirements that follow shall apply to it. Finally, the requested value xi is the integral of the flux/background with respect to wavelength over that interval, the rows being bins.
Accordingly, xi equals 9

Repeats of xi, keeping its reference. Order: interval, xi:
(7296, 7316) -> 19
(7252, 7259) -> 8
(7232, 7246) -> 13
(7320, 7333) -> 13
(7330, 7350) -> 20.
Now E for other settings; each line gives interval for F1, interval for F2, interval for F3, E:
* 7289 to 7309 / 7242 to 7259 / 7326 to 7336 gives 1.8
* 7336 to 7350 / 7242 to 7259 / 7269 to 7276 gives 1.8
